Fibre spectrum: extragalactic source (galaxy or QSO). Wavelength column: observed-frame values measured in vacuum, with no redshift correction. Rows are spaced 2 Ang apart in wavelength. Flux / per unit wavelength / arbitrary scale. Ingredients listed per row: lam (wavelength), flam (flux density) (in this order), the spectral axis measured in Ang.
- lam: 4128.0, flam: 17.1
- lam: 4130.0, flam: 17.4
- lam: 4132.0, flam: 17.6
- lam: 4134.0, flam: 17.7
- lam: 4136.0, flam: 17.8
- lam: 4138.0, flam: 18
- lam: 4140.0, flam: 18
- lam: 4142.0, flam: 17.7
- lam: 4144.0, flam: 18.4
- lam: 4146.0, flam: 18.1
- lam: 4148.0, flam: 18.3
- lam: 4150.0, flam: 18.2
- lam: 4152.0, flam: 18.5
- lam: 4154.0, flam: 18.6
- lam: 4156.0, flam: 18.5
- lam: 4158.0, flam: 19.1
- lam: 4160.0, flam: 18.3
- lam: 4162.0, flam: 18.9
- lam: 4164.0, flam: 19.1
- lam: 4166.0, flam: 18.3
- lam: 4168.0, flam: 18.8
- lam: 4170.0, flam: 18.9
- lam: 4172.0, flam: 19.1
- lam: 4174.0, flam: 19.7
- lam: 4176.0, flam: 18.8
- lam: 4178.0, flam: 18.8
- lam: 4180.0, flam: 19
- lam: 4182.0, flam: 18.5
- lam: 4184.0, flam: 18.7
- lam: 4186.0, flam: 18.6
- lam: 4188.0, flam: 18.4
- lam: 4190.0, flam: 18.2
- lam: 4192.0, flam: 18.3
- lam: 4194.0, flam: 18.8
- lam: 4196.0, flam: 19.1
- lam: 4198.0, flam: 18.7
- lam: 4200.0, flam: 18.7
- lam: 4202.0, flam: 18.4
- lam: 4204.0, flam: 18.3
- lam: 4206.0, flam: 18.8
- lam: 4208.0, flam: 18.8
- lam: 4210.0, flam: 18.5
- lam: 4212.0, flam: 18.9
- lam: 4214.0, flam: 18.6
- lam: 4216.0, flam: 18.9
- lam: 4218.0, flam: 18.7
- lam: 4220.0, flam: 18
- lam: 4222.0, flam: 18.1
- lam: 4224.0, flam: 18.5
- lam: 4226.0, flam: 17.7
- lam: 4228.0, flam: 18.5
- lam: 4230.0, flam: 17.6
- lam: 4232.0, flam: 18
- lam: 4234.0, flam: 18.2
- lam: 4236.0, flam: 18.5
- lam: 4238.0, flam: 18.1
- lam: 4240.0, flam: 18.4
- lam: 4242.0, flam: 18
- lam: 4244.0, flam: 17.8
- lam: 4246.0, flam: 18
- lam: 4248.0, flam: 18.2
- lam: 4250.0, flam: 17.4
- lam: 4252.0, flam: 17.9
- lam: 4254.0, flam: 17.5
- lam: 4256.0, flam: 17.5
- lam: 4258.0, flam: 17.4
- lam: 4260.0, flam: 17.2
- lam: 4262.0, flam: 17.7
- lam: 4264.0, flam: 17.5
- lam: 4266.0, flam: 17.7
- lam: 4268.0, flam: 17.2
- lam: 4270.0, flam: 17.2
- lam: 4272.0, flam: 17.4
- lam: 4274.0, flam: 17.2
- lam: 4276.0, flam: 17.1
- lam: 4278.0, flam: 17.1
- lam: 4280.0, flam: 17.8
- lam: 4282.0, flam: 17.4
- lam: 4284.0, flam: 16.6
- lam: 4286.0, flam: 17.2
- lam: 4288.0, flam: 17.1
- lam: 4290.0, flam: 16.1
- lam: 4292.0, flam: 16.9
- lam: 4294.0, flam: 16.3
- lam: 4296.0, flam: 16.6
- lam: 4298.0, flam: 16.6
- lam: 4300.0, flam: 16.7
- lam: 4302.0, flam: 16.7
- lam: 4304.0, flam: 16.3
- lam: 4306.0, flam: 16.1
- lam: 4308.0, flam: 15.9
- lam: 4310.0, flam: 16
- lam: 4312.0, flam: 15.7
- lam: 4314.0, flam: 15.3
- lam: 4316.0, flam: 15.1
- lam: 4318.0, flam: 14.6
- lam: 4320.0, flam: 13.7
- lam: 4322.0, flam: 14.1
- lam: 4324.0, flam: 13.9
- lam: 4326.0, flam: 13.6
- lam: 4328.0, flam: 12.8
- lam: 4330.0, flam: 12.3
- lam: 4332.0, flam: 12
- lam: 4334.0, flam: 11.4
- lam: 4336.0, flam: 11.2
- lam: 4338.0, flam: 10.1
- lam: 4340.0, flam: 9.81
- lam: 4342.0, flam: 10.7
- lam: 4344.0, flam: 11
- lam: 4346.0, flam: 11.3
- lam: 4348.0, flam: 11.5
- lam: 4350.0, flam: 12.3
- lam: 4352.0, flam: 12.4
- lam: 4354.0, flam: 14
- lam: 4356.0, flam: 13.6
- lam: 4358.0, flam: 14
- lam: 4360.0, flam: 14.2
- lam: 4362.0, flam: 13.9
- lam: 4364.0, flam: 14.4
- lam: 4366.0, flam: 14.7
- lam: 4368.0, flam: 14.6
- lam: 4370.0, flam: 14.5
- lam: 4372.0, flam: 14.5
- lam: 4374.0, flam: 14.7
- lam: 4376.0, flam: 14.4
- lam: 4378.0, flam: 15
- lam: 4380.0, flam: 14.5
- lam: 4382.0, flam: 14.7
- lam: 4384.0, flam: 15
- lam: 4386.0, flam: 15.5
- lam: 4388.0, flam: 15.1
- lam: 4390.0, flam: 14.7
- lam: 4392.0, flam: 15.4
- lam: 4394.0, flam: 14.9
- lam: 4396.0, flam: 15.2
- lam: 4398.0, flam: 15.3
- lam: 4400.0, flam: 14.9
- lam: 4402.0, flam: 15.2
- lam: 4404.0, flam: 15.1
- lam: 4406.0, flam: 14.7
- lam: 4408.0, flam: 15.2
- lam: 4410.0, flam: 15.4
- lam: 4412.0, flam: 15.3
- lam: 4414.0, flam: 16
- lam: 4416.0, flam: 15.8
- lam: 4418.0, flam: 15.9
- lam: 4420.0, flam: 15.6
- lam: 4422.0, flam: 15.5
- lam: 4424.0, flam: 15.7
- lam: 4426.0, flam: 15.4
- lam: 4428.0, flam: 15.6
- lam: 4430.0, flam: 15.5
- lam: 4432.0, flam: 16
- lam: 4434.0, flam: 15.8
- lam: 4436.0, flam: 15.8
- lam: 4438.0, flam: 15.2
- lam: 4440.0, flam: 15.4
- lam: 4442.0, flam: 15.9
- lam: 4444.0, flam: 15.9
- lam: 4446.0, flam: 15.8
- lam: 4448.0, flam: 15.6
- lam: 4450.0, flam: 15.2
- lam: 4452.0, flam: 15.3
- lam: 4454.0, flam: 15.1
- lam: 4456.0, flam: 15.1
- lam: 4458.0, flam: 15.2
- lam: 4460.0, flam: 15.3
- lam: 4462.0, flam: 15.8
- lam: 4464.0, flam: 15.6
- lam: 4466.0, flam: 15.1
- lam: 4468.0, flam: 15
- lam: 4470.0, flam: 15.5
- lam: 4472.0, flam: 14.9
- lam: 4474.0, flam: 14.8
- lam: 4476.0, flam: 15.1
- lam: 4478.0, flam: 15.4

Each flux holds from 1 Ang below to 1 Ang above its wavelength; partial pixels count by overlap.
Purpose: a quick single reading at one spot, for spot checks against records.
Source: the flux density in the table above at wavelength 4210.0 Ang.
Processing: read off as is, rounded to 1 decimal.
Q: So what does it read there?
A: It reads 18.5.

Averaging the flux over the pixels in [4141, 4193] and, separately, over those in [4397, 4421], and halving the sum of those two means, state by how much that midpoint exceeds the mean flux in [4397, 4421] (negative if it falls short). 1.6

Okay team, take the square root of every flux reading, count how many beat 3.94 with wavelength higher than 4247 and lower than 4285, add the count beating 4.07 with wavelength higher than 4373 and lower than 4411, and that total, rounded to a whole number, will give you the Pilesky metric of 19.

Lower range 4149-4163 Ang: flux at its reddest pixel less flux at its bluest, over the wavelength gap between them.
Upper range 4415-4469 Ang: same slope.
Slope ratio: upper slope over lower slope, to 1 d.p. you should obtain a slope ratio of -0.3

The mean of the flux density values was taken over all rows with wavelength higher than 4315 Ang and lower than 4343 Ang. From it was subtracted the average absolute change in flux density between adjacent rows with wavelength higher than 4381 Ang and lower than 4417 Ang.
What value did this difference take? 12.2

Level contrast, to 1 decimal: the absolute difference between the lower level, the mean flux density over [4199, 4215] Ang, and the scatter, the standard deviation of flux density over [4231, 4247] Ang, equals 18.4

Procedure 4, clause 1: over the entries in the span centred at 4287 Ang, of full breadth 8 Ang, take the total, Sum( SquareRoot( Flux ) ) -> 16.4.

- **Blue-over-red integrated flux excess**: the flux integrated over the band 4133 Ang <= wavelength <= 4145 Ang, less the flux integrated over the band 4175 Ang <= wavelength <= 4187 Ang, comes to -10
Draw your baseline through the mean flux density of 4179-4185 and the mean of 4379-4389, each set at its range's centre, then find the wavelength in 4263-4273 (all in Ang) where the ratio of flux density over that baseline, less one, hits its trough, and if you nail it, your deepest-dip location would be 4268.0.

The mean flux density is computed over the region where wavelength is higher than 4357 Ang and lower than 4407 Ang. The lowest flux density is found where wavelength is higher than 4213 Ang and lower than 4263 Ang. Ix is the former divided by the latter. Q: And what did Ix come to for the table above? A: 0.86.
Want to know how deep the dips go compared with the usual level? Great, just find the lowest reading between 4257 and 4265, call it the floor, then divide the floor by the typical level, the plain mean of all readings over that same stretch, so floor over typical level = 0.986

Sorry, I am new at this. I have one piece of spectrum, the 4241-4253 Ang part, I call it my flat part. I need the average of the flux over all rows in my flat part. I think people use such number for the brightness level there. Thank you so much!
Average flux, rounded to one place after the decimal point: 17.9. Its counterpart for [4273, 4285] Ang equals 17.2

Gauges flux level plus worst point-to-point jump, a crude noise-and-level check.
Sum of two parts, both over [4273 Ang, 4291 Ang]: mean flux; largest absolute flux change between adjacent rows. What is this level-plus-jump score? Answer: 18.1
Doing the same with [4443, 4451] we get 16.0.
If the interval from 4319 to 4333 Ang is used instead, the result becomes 14.0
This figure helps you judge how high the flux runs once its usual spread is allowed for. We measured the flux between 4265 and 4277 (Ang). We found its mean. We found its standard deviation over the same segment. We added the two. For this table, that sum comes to 17.5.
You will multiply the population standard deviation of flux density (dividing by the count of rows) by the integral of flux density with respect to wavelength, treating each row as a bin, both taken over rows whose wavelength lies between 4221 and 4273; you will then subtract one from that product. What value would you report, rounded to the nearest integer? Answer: 378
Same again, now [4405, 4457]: 261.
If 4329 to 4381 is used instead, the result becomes 1095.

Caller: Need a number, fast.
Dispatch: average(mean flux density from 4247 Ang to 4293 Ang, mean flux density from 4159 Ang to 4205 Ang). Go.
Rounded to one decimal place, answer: 18.0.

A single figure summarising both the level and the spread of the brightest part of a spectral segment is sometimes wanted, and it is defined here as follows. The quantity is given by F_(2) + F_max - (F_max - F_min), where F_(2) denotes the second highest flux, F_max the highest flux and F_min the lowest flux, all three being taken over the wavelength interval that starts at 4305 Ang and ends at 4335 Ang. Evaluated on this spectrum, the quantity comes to 27.4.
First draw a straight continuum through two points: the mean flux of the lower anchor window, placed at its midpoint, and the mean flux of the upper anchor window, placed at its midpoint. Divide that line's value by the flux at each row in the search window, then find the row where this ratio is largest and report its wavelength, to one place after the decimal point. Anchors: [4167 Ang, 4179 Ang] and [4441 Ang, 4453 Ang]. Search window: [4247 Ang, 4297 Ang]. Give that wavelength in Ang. 4290.0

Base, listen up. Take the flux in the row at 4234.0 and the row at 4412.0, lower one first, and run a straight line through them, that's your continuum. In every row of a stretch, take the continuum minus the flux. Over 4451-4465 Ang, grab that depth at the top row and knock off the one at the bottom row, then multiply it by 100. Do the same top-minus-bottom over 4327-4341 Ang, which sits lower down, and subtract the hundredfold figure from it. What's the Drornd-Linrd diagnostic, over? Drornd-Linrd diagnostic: 52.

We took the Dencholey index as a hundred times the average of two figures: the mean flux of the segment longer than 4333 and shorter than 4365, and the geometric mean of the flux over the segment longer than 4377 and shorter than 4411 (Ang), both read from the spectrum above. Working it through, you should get 1364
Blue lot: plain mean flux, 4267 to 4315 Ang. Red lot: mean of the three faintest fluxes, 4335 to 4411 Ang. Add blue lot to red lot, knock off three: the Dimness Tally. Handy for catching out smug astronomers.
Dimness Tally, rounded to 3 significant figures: 23.9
